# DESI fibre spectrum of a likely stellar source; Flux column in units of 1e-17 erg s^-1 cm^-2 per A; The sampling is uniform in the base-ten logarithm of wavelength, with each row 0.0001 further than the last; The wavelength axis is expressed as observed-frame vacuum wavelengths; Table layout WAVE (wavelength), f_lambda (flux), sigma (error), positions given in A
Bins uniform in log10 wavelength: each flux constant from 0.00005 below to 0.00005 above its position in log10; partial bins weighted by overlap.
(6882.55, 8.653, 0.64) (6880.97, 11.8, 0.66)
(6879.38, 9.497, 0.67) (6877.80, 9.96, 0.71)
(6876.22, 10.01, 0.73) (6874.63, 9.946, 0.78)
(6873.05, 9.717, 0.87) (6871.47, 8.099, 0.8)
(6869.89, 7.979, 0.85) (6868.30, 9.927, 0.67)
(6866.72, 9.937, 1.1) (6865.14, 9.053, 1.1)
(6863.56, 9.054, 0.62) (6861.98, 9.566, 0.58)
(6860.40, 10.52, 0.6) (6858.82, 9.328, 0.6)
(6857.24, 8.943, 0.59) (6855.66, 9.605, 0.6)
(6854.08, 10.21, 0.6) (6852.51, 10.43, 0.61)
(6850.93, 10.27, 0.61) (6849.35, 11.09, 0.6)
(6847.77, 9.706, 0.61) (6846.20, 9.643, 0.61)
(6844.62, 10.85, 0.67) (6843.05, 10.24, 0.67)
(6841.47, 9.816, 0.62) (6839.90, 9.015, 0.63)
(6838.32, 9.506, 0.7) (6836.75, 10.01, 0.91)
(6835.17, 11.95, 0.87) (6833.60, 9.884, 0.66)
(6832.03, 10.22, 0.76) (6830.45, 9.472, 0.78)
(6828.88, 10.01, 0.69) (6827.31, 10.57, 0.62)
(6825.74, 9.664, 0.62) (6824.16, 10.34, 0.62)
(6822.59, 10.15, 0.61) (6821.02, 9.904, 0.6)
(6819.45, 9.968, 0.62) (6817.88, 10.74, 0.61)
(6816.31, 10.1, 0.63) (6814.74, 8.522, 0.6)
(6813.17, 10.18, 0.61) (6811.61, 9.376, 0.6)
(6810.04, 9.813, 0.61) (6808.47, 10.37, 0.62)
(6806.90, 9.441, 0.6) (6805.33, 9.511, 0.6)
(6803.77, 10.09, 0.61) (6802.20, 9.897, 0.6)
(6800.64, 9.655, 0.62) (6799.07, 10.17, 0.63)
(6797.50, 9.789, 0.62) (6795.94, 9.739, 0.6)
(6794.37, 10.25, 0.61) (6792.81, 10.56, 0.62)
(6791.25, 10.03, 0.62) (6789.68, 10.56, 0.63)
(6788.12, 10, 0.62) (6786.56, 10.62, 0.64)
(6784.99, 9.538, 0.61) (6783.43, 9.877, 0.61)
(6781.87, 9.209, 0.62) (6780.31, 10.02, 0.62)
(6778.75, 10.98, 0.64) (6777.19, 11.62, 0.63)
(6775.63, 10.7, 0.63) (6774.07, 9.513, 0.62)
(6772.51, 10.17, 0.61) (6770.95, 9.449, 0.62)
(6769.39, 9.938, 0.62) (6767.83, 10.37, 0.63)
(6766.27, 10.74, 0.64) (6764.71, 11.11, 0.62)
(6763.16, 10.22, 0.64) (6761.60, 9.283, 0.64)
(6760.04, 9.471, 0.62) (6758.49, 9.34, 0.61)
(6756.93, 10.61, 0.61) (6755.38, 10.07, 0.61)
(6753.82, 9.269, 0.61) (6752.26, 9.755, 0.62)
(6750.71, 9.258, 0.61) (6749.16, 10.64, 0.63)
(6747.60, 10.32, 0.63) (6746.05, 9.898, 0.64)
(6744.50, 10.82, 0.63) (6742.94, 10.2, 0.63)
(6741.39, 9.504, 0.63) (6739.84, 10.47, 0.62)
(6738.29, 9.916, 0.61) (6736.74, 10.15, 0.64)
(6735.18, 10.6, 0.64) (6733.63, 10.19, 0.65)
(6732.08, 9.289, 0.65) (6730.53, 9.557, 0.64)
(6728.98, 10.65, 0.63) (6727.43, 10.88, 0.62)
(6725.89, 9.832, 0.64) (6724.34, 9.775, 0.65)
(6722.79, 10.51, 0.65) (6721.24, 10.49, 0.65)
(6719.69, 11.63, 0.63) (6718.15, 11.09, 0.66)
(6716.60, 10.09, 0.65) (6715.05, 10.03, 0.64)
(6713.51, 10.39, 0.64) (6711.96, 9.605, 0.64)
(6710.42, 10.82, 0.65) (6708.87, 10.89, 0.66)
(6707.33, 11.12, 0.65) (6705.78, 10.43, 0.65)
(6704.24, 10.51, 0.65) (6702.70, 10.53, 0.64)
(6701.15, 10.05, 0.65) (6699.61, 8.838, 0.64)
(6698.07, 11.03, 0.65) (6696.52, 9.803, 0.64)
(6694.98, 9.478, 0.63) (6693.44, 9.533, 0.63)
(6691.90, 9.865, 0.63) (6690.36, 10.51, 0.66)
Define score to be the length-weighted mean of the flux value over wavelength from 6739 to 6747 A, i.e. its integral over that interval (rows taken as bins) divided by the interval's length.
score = 10.2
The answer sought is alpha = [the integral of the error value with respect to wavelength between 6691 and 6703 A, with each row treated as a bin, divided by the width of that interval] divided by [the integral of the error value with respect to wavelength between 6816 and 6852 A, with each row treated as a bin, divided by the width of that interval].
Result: 0.96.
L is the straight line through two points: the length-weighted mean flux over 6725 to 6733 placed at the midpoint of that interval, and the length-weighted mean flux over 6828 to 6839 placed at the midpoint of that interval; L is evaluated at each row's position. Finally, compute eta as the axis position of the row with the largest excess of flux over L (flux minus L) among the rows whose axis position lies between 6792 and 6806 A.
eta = 6792.81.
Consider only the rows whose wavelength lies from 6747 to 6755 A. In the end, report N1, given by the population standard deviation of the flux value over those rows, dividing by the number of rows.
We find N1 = 0.56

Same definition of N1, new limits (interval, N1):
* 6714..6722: 0.61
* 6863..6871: 0.72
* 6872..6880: 0.19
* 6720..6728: 0.43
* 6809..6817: 0.61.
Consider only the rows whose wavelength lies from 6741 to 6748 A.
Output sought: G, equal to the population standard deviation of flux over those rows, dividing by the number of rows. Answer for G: 0.44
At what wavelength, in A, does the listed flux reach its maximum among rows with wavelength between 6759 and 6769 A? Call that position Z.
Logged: 6764.71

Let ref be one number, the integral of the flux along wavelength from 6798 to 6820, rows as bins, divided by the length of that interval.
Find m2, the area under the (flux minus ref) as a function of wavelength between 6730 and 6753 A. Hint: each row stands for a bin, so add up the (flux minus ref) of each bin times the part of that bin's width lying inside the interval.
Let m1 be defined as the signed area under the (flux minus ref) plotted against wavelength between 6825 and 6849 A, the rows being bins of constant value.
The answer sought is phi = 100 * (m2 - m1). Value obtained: -53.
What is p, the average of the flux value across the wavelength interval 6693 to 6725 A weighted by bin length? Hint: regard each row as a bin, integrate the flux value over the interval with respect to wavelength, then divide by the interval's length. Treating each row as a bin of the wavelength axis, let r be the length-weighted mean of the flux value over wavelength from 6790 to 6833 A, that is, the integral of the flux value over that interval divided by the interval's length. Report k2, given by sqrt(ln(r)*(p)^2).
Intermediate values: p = 10.3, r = 10.0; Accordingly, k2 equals 15.7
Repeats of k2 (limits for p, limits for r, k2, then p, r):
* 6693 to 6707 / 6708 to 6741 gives 15.4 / 10.1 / 10.3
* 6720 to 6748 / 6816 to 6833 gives 15.5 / 10.2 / 10.1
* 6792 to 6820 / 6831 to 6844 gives 15.0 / 9.9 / 10.1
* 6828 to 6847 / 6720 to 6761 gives 15.3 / 10.1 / 10.1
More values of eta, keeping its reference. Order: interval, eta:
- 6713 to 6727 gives 6719.69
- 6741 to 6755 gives 6744.50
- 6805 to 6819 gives 6817.88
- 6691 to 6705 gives 6698.07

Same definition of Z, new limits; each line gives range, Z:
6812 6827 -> 6817.88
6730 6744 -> 6735.18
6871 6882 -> 6880.97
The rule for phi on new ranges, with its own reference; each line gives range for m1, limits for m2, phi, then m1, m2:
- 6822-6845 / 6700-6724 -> 997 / 5.9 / 15.9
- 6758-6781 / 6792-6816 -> -868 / 8.4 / -0.3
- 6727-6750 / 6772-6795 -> 118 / 8.1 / 9.2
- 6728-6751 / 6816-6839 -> 111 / 6.4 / 7.5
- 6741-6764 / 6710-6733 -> 874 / 1.8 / 10.5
